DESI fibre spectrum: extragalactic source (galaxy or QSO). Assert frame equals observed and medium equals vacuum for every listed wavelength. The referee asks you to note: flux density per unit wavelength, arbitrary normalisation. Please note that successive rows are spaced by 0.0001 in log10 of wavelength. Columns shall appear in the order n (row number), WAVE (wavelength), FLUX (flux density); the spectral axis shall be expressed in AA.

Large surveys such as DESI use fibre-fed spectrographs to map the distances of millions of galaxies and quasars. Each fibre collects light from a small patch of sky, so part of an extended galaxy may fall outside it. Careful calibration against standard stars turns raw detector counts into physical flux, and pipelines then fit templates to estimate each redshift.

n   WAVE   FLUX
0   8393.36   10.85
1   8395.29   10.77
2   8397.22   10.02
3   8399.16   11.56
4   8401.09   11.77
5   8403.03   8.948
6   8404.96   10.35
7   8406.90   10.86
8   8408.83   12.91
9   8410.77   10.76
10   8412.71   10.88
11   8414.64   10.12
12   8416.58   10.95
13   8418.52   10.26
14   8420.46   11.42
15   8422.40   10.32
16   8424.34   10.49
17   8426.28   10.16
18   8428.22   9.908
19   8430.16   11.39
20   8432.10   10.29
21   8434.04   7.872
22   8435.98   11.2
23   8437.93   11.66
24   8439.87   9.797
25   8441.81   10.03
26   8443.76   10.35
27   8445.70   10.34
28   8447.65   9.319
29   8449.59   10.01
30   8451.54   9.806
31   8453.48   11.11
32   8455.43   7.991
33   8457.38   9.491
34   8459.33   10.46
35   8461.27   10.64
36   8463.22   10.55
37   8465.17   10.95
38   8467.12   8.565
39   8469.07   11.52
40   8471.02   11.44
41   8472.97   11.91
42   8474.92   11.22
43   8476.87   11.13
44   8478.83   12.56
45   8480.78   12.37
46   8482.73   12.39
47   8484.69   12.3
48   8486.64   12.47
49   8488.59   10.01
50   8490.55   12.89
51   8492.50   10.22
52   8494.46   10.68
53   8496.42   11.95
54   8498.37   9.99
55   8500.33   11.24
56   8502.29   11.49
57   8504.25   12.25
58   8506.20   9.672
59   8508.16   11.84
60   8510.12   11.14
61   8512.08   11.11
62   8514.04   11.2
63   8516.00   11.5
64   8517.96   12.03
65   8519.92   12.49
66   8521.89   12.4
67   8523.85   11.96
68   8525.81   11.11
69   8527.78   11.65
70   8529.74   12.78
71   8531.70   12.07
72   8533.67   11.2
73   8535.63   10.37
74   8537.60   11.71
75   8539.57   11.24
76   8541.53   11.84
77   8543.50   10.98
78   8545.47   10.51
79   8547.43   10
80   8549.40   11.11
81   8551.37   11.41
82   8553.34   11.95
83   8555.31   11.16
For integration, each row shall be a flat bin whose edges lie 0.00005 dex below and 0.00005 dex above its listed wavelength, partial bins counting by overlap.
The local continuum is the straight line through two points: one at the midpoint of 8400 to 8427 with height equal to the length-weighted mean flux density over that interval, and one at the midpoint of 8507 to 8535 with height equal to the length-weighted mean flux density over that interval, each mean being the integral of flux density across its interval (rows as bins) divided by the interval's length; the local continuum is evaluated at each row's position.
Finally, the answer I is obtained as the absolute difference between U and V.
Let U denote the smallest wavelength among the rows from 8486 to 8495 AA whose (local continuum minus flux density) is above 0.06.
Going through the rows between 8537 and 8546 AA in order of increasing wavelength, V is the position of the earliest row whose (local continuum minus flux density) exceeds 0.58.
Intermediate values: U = 8488.59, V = 8539.57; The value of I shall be 51.0 AA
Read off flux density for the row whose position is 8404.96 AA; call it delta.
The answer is 10.35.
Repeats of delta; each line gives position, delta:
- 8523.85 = 11.96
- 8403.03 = 8.948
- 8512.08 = 11.11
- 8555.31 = 11.16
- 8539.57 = 11.24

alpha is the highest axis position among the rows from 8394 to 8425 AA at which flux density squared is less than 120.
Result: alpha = 8424.34 AA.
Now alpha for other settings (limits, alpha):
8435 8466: 8465.17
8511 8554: 8547.43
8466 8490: 8488.59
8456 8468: 8467.12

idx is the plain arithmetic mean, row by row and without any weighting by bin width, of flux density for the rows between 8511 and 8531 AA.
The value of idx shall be 11.8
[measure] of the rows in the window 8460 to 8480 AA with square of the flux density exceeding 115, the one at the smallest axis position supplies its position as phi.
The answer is 8465.17 AA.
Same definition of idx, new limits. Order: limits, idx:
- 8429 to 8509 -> 10.8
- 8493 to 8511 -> 11.1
